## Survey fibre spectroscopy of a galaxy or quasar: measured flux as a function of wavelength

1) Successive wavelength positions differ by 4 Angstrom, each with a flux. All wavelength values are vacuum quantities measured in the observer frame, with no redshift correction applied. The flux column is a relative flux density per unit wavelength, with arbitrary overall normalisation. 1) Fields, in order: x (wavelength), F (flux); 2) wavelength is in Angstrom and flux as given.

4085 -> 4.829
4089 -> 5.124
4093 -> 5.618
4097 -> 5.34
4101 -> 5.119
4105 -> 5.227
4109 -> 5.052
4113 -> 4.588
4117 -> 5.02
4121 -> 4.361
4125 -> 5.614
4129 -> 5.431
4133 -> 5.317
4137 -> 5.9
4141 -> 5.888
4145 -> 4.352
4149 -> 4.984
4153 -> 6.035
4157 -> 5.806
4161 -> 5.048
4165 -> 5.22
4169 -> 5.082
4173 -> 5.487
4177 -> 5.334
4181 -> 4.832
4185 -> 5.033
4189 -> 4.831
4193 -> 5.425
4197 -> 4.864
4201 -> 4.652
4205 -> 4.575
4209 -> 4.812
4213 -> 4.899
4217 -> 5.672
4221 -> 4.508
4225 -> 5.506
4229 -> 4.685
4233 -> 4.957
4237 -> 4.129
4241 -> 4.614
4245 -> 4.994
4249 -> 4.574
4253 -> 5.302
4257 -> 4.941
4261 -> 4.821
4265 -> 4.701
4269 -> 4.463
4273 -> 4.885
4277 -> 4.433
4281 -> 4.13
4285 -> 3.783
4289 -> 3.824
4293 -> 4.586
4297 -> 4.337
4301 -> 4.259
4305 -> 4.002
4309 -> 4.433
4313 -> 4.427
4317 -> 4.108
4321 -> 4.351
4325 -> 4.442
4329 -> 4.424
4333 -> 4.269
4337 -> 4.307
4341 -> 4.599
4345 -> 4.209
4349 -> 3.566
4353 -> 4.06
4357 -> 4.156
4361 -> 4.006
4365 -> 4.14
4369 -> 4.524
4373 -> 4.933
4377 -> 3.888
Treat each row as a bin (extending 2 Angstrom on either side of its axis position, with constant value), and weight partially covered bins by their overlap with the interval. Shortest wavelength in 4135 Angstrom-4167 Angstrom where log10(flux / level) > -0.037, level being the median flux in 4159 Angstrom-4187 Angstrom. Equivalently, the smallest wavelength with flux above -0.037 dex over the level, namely 4137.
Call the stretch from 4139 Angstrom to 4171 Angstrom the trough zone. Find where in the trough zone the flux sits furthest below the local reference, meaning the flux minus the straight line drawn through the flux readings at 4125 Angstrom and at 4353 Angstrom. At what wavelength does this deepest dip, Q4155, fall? 4145 Angstrom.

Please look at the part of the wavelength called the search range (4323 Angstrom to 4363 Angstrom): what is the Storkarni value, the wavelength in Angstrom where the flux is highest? 4341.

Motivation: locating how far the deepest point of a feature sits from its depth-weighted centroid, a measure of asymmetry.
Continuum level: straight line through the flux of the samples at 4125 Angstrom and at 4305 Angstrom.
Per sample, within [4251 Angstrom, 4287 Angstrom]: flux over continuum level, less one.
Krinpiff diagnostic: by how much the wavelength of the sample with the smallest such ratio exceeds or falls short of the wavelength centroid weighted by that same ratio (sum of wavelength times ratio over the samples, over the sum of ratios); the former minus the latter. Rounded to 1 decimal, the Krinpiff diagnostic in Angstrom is 27.0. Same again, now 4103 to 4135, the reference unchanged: 5.3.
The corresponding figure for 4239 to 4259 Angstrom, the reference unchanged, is -10.8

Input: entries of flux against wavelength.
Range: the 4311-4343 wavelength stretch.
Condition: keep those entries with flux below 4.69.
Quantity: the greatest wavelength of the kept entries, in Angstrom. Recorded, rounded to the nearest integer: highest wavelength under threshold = 4341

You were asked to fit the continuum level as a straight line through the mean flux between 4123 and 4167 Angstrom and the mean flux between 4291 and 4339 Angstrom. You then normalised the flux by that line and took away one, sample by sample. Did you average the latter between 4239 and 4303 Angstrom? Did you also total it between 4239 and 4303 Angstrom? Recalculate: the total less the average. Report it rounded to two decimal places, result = -0.24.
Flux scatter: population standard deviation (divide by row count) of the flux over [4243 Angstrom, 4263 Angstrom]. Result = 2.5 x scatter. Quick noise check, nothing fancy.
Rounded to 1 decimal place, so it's 0.6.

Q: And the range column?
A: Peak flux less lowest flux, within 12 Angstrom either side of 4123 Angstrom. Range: 1.25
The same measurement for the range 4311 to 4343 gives 0.49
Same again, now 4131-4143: 0.58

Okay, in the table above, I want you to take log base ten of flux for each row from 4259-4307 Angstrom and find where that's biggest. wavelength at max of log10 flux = 4273 Angstrom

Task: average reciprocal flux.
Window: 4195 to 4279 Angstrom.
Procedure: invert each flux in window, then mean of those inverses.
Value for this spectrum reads 0.21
